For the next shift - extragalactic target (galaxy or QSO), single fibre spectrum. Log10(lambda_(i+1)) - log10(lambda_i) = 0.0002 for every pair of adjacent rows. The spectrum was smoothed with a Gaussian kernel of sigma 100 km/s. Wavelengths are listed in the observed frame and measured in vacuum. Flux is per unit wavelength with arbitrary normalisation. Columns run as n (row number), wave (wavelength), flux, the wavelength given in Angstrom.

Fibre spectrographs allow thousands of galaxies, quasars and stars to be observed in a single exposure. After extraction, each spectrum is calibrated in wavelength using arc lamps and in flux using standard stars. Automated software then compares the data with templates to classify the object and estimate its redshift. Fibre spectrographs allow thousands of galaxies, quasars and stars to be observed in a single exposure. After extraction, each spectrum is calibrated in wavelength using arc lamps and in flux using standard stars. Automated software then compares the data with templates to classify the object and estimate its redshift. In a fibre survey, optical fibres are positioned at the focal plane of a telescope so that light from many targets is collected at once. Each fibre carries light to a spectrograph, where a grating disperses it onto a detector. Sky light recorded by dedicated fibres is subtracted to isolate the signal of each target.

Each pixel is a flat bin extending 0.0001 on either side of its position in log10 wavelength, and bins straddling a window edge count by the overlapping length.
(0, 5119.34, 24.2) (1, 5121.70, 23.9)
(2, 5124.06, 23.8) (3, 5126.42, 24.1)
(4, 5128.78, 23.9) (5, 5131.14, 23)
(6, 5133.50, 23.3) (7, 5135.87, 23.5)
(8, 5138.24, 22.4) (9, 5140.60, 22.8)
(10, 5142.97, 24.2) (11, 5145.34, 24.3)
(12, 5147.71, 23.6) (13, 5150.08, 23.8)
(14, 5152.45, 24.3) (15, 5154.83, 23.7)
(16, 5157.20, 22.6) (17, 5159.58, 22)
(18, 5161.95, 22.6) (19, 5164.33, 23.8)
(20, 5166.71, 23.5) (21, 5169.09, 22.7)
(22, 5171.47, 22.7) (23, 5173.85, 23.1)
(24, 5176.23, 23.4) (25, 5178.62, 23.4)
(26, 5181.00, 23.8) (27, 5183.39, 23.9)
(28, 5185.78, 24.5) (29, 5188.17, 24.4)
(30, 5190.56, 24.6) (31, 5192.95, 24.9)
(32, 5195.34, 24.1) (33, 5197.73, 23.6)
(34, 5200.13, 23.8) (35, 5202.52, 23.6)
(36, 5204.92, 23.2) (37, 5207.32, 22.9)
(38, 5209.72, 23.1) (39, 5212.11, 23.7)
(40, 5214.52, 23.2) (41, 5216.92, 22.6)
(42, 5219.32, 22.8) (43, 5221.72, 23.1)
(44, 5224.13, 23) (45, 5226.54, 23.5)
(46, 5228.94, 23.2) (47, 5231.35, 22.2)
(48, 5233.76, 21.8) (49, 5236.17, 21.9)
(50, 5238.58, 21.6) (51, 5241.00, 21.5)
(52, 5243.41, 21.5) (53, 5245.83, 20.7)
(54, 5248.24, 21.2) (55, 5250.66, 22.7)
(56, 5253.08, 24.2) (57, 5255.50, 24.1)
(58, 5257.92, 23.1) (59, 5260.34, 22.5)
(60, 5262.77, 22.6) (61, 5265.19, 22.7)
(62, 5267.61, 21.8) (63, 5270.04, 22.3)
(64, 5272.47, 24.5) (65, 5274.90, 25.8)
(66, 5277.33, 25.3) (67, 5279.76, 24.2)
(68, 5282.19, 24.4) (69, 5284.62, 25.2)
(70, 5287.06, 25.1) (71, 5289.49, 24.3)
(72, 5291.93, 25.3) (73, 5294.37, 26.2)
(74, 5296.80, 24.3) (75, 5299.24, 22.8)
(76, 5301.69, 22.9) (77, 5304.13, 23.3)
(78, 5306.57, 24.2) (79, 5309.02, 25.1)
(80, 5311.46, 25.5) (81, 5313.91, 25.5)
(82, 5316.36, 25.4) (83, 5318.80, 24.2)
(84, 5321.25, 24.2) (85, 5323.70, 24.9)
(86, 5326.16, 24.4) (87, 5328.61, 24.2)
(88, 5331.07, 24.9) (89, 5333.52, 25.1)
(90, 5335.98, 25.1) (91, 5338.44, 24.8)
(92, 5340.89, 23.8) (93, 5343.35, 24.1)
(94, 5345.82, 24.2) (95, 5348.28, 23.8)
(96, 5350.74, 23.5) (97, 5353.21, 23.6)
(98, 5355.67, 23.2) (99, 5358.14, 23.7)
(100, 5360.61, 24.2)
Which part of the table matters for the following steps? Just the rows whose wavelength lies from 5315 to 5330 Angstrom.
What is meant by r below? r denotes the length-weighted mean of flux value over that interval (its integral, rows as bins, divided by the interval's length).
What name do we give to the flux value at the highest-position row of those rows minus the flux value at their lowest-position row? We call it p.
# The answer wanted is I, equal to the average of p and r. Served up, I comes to 11.7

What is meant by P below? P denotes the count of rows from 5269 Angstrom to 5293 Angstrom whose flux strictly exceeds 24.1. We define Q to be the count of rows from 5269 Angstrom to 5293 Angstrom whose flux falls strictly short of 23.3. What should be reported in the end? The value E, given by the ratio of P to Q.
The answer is 9.00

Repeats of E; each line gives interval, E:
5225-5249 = 0.00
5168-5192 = 1.00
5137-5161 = 0.75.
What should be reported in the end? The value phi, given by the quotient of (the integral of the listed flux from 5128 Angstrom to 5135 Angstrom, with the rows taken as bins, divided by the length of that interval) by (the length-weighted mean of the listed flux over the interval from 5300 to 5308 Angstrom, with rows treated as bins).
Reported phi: 1.00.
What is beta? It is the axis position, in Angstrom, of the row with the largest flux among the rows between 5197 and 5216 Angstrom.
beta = 5200.13 Angstrom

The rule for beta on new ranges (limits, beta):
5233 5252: 5250.66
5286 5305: 5294.37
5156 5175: 5164.33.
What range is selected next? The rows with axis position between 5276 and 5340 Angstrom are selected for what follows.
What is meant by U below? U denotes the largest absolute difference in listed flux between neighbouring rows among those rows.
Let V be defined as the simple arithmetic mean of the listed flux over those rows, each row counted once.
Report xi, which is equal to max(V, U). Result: 24.6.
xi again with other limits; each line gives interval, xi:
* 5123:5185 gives 23.4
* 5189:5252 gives 22.8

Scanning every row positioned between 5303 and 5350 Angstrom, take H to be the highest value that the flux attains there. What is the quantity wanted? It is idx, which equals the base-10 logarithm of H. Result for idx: 1.41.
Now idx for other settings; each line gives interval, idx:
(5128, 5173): 1.39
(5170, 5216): 1.40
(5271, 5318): 1.42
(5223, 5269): 1.38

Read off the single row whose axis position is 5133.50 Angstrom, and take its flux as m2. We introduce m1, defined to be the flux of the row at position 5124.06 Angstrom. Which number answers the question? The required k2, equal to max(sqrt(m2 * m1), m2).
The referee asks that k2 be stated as 23.5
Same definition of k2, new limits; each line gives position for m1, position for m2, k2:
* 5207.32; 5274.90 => 25.8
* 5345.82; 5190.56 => 24.6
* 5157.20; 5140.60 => 22.8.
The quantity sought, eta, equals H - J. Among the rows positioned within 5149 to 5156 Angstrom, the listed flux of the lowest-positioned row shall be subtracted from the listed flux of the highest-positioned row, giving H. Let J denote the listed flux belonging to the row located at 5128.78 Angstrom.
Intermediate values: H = -0.1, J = 23.9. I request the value -24.0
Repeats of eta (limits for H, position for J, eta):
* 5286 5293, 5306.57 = -24.0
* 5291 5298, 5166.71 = -24.5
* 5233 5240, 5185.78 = -24.7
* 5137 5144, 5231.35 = -20.4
